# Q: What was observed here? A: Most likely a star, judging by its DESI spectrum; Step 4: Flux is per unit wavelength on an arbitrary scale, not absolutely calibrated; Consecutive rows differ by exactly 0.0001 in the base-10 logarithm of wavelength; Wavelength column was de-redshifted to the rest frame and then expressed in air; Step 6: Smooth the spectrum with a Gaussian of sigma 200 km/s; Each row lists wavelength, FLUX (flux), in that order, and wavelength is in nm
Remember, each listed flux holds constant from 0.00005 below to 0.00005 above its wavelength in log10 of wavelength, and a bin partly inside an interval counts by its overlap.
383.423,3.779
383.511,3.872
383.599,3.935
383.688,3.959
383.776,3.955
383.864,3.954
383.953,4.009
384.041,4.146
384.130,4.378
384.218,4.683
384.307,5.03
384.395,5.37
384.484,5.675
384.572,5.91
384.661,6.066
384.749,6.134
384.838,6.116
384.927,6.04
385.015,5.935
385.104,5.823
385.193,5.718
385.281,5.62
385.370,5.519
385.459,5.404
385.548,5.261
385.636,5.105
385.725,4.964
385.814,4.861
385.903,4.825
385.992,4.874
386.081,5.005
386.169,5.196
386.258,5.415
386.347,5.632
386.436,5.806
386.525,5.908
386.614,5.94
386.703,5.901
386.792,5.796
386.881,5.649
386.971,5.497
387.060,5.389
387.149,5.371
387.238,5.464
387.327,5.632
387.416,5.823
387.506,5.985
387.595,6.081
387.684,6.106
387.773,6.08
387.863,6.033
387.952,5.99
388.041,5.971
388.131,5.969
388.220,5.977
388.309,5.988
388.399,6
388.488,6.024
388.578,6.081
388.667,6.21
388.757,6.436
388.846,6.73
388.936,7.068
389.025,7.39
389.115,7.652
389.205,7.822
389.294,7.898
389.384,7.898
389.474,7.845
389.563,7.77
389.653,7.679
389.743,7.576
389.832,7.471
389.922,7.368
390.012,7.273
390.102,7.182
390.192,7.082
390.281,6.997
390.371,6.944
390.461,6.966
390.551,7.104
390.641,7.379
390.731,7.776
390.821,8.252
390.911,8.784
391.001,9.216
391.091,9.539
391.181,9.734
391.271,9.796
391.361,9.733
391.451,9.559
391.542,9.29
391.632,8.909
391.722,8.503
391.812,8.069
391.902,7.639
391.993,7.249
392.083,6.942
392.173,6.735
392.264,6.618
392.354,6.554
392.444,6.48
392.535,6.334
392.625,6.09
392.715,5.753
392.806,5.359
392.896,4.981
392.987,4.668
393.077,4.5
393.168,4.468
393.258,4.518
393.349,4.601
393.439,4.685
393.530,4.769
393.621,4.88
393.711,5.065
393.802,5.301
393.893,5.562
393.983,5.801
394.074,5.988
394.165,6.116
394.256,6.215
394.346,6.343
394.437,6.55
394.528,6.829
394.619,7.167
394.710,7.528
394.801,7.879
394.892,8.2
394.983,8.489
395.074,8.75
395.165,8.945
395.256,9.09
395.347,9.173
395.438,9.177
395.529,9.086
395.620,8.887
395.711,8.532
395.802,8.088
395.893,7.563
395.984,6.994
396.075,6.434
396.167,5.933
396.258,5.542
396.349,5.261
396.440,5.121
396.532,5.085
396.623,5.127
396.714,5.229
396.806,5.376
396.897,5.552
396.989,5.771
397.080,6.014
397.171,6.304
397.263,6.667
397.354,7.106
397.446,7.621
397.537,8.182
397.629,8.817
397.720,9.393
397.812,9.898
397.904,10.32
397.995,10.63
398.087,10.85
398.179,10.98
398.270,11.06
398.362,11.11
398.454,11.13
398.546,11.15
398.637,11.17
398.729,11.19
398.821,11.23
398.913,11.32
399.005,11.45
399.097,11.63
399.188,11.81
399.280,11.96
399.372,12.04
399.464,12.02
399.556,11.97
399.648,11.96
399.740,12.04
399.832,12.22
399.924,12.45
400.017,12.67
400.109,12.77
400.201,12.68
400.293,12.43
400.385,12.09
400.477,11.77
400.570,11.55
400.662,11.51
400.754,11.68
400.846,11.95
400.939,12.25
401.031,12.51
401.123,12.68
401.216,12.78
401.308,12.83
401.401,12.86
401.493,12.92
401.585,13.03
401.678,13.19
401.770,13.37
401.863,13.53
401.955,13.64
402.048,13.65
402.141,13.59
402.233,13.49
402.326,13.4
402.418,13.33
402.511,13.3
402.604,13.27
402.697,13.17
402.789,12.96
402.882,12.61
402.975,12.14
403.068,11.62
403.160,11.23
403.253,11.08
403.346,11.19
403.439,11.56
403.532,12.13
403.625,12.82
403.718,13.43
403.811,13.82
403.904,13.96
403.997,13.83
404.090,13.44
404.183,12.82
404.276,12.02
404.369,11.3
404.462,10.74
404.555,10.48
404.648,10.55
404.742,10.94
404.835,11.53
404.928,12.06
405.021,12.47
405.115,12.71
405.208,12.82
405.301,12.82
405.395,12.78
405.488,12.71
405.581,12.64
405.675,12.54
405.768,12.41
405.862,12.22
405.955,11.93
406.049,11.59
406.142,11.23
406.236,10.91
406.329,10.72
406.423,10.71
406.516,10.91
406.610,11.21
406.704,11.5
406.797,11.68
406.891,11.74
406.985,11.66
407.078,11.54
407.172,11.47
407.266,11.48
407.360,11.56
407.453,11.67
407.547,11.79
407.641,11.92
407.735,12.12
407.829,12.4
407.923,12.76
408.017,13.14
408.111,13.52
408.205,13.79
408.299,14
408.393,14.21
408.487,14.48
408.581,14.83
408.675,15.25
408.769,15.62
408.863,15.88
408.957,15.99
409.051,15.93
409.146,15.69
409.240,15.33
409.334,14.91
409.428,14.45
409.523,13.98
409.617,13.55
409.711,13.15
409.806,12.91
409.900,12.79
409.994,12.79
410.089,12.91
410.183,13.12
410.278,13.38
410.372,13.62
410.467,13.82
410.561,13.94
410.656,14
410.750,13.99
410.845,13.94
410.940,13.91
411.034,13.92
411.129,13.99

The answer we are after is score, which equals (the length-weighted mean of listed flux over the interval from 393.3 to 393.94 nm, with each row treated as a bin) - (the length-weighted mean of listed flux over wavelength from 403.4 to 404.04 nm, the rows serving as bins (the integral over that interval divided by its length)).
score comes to -8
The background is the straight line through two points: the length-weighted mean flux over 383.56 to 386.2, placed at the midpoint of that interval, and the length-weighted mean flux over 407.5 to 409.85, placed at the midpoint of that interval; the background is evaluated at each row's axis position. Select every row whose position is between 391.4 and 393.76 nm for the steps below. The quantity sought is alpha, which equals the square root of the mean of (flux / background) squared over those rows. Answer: 0.82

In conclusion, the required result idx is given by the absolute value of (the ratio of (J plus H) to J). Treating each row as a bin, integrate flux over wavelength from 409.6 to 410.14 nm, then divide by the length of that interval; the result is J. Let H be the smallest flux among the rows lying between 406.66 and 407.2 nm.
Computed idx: 1.9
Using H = 11.47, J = 13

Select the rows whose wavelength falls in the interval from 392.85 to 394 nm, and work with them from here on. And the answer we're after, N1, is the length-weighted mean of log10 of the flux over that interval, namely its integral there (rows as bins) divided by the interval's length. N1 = 0.69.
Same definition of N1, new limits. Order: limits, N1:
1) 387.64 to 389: 0.79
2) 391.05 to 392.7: 0.89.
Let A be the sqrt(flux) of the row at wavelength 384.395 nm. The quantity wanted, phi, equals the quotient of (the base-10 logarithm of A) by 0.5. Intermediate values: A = 2.3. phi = 0.73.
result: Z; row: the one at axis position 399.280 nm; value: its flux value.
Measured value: 11.96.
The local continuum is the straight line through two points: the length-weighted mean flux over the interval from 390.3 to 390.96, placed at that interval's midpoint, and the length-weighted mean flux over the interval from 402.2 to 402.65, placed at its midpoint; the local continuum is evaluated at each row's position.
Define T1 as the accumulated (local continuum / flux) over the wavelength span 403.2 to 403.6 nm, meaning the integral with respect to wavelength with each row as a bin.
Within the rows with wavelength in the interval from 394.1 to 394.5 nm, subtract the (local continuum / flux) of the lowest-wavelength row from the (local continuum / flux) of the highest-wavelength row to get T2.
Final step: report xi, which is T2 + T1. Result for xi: 0.40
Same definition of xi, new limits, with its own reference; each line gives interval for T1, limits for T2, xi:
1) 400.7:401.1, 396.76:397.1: 0.23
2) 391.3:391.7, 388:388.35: 0.36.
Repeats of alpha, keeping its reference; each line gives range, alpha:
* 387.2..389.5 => 1.01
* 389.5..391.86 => 1.12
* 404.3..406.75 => 0.91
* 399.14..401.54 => 1.12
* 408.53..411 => 0.99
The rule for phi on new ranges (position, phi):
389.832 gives 0.87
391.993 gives 0.86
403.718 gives 1.13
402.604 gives 1.12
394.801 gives 0.90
